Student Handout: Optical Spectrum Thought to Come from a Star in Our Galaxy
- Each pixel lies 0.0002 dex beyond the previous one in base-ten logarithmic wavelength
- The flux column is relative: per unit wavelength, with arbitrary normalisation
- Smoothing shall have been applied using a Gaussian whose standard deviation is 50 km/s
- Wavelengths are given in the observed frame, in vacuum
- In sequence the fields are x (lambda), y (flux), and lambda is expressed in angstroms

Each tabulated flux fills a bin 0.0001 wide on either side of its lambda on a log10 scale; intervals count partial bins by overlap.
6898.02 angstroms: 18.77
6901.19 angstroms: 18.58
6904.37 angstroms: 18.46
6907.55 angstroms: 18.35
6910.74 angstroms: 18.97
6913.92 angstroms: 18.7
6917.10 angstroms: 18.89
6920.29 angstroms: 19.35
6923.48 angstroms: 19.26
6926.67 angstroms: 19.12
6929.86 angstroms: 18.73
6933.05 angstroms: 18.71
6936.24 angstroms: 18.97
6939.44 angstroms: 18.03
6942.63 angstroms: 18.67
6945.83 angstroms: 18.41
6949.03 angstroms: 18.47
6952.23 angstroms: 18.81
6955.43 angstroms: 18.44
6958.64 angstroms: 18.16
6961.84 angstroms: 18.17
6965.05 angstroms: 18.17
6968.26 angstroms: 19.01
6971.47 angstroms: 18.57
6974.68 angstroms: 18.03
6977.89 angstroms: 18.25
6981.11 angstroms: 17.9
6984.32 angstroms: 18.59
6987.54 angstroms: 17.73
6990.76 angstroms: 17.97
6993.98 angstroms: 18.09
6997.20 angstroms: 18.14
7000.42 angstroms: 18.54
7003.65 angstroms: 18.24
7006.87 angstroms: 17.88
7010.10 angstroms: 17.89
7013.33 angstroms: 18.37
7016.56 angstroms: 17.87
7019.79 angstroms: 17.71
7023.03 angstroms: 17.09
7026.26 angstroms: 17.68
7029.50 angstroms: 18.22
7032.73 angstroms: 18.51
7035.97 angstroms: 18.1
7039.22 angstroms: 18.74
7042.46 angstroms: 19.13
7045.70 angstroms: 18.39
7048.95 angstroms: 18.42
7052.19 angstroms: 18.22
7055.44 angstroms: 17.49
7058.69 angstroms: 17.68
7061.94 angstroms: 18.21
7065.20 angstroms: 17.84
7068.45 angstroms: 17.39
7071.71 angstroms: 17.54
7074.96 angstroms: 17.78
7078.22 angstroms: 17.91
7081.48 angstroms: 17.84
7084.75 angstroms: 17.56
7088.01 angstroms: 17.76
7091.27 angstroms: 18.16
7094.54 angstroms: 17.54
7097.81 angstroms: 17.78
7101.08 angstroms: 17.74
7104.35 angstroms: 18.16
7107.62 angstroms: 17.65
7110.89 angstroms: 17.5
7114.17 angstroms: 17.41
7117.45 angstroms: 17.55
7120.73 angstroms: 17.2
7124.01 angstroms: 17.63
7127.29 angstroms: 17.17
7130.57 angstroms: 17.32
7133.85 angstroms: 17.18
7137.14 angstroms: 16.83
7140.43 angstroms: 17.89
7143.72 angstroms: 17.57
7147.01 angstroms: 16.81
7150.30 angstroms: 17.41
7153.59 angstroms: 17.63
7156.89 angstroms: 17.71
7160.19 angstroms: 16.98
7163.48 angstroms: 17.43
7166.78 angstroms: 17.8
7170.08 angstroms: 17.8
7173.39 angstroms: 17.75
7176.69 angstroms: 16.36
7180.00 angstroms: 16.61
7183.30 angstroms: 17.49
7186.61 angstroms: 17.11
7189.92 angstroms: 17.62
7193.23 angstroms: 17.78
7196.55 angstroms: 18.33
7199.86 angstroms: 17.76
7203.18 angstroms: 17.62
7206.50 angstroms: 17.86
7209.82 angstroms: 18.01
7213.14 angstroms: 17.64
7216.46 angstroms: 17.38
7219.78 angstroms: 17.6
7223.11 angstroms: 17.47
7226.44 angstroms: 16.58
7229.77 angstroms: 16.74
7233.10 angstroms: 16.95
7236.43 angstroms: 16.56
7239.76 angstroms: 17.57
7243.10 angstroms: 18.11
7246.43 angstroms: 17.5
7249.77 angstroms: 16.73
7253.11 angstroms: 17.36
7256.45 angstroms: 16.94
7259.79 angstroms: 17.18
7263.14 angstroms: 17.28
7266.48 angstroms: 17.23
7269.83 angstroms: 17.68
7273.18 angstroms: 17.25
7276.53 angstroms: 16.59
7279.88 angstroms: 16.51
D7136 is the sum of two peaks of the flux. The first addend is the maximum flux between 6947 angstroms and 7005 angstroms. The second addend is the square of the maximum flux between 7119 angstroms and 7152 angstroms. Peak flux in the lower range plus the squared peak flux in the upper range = 339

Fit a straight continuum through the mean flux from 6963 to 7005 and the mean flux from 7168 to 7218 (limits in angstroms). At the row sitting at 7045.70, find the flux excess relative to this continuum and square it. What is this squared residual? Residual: 0.1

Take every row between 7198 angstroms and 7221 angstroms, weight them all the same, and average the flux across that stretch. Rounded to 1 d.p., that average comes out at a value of 17.7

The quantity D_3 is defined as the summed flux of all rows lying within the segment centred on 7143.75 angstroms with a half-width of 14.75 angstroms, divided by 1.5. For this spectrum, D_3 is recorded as 104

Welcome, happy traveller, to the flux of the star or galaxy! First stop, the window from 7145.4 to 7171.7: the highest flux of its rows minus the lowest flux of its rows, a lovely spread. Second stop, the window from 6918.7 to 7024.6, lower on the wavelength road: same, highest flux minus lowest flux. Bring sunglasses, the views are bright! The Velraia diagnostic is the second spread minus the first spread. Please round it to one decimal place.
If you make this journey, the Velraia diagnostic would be 1.3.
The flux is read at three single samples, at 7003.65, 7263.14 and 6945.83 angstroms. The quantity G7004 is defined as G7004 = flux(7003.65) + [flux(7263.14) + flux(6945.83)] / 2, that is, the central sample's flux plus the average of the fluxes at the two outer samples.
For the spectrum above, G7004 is 36.1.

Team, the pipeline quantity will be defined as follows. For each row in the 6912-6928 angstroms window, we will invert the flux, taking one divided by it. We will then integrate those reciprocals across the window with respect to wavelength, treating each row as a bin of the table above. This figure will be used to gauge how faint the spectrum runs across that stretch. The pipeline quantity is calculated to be 0.84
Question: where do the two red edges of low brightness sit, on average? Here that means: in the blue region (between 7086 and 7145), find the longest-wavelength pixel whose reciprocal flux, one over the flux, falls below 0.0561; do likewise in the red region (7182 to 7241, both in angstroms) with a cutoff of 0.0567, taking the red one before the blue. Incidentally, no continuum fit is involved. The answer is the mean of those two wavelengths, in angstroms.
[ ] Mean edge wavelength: 7176.8 angstroms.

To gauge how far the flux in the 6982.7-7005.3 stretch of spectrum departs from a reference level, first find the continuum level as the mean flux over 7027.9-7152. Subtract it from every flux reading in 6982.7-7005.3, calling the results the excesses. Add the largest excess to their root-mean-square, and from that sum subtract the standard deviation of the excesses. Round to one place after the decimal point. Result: 1.0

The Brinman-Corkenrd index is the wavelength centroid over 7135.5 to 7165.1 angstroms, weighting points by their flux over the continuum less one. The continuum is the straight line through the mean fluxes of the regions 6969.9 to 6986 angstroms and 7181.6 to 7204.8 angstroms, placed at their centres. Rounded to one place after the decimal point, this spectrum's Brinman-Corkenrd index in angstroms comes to 7149.2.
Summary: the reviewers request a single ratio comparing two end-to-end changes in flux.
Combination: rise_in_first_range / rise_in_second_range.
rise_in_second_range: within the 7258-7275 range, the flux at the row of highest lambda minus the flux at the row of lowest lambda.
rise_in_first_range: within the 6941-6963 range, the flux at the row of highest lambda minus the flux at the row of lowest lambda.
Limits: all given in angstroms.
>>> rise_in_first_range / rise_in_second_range -7.1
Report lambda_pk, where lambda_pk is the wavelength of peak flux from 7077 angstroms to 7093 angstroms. 7091.27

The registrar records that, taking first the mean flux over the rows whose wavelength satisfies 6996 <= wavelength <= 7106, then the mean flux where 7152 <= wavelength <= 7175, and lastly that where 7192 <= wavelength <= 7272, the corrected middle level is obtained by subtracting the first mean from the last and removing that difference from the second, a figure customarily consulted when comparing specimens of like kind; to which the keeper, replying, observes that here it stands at 18.2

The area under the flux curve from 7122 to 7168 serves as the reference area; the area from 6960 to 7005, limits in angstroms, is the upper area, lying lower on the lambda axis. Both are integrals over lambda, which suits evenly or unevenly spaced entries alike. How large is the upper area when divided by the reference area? 1.03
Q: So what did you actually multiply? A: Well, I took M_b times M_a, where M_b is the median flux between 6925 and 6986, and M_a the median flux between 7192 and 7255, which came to 325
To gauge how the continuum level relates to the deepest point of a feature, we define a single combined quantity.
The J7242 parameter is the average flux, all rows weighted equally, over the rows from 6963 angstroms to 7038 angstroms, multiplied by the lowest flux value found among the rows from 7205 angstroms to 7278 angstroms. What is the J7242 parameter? 300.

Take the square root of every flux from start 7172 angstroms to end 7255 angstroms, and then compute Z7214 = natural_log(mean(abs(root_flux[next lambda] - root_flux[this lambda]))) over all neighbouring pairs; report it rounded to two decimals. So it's -2.86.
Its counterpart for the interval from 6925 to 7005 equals -3.17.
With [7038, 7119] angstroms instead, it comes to -3.33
